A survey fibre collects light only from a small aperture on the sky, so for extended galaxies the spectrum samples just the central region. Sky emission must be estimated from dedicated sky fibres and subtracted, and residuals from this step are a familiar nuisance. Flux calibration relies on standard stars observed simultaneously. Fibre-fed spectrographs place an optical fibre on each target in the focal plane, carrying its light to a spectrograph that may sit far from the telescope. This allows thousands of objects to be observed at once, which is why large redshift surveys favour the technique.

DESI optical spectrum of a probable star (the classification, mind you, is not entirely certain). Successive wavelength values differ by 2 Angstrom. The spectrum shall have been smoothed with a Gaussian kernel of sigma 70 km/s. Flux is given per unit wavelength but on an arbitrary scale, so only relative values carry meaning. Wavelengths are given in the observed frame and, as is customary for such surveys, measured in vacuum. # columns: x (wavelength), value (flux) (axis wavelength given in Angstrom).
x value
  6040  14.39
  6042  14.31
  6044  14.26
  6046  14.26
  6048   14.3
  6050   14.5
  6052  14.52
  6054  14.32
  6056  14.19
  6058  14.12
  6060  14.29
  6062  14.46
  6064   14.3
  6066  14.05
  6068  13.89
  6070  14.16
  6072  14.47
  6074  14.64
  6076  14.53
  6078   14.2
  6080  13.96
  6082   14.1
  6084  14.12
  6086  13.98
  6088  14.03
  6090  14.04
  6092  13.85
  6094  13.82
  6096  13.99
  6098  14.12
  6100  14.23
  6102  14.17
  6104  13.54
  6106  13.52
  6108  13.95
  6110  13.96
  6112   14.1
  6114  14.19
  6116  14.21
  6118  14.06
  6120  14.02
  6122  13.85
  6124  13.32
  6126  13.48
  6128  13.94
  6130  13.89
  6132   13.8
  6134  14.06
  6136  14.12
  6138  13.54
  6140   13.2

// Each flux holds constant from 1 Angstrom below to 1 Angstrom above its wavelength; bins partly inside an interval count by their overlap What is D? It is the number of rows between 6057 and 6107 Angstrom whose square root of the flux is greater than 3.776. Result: 6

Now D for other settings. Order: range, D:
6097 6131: 0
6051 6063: 4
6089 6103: 0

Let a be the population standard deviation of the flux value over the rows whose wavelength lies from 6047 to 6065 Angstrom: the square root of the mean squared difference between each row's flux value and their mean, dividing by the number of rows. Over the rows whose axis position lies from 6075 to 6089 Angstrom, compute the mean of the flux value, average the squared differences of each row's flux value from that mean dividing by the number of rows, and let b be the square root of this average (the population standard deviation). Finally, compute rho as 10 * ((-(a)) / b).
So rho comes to -7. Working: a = 0.13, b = 0.18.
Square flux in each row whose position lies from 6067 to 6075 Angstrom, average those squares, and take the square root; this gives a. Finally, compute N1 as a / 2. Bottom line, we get 7.15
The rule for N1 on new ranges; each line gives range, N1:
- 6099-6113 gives 6.96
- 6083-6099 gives 7.00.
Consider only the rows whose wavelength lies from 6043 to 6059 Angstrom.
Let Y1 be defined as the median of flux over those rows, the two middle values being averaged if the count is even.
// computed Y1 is 14.3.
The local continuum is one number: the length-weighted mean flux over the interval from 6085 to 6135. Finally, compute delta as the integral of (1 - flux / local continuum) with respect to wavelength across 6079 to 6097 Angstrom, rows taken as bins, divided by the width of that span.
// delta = -0.005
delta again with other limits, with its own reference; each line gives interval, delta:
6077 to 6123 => -0.005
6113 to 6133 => 0.004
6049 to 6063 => -0.030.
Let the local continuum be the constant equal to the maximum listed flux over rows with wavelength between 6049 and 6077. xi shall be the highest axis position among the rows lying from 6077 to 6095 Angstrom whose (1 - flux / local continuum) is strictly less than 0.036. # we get 6084 Angstrom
